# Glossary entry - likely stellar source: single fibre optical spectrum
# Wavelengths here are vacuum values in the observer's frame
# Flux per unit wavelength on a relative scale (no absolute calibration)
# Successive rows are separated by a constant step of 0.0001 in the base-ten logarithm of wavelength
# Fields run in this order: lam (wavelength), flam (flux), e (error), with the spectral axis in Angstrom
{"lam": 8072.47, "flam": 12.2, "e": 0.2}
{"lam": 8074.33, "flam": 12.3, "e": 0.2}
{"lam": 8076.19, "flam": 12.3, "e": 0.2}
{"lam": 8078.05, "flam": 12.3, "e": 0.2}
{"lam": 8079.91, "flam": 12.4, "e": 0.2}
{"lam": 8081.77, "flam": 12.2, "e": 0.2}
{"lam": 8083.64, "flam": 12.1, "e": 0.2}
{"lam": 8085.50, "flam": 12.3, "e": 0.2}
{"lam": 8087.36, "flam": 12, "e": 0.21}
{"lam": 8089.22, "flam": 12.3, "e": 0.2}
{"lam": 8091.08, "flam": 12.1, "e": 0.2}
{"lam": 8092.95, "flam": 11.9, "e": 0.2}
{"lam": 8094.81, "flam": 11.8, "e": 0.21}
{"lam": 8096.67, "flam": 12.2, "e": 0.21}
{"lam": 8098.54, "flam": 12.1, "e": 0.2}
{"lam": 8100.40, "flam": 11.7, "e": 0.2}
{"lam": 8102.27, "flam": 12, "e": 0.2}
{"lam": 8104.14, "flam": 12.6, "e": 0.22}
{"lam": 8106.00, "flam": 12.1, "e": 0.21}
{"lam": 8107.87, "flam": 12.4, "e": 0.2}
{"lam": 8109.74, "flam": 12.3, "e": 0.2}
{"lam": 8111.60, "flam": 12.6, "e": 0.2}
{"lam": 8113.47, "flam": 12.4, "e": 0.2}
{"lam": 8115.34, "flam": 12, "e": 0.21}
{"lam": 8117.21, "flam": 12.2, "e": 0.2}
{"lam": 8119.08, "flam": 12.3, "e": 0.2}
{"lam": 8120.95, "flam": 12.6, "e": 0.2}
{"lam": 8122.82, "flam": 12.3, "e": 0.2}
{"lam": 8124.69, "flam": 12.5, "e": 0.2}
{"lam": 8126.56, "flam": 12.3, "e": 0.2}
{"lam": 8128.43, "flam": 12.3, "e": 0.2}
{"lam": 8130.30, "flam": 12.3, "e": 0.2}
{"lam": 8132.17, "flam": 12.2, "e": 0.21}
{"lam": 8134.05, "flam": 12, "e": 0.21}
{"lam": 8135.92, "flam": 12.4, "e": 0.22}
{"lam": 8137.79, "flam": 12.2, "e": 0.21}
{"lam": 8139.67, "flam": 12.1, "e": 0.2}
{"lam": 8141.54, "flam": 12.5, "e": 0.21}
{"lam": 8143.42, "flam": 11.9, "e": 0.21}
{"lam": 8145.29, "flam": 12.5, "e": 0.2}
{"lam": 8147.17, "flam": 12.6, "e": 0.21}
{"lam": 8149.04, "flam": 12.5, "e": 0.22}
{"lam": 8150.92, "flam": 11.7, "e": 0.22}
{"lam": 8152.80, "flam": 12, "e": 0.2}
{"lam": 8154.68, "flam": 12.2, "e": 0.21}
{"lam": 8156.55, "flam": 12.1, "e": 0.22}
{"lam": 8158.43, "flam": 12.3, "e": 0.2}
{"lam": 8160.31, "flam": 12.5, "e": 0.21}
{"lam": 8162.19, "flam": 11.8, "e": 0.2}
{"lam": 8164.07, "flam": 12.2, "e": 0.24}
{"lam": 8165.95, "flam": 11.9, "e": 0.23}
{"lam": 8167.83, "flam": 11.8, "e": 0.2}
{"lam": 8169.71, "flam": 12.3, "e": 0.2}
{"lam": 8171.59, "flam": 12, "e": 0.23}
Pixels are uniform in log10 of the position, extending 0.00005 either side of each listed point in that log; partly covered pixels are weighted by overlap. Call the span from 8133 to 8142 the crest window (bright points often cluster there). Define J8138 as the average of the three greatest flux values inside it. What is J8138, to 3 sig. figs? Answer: 12.4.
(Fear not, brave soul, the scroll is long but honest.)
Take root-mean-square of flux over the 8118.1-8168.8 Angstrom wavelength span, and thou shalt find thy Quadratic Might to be 12.22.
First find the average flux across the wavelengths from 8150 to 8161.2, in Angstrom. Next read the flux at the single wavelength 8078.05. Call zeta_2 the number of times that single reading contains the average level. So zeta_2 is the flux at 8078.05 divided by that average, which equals 1.014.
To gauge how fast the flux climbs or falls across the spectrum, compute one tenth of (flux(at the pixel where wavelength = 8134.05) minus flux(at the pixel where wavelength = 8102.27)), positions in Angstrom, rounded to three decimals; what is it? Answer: 0.000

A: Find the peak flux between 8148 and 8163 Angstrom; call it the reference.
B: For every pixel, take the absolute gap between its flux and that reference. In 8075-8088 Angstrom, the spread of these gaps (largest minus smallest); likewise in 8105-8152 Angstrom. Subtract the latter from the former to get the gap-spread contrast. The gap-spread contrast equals -0.40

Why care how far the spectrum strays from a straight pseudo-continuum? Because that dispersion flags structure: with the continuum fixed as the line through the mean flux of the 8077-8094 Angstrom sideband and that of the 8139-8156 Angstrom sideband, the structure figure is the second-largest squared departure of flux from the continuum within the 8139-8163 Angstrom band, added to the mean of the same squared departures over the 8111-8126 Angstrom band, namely 0.251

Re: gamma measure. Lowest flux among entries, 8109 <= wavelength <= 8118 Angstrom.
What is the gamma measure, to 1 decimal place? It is 12.0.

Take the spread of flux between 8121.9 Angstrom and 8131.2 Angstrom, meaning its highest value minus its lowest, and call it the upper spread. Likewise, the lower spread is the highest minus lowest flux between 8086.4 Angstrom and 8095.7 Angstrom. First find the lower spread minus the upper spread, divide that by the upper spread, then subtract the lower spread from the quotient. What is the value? 1.0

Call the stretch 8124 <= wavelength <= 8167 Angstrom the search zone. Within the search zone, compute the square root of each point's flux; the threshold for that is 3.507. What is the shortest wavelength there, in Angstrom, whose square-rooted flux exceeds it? 8124.69 Angstrom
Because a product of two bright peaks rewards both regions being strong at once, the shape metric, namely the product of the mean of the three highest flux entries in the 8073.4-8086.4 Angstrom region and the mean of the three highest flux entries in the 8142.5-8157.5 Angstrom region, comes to 155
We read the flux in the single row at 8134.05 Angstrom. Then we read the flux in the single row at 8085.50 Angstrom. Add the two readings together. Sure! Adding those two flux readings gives 24.3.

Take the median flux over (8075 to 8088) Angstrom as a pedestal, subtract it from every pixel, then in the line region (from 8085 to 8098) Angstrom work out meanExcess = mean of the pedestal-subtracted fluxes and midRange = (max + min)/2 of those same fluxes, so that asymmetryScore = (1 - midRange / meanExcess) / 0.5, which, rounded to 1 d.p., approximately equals -0.3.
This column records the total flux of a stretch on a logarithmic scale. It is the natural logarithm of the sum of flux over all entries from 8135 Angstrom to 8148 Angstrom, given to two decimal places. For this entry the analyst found 4.46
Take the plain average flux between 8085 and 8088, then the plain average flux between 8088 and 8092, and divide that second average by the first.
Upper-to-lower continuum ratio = 1.004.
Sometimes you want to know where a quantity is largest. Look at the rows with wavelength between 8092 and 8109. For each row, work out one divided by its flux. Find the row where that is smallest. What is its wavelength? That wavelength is 8104.14 Angstrom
